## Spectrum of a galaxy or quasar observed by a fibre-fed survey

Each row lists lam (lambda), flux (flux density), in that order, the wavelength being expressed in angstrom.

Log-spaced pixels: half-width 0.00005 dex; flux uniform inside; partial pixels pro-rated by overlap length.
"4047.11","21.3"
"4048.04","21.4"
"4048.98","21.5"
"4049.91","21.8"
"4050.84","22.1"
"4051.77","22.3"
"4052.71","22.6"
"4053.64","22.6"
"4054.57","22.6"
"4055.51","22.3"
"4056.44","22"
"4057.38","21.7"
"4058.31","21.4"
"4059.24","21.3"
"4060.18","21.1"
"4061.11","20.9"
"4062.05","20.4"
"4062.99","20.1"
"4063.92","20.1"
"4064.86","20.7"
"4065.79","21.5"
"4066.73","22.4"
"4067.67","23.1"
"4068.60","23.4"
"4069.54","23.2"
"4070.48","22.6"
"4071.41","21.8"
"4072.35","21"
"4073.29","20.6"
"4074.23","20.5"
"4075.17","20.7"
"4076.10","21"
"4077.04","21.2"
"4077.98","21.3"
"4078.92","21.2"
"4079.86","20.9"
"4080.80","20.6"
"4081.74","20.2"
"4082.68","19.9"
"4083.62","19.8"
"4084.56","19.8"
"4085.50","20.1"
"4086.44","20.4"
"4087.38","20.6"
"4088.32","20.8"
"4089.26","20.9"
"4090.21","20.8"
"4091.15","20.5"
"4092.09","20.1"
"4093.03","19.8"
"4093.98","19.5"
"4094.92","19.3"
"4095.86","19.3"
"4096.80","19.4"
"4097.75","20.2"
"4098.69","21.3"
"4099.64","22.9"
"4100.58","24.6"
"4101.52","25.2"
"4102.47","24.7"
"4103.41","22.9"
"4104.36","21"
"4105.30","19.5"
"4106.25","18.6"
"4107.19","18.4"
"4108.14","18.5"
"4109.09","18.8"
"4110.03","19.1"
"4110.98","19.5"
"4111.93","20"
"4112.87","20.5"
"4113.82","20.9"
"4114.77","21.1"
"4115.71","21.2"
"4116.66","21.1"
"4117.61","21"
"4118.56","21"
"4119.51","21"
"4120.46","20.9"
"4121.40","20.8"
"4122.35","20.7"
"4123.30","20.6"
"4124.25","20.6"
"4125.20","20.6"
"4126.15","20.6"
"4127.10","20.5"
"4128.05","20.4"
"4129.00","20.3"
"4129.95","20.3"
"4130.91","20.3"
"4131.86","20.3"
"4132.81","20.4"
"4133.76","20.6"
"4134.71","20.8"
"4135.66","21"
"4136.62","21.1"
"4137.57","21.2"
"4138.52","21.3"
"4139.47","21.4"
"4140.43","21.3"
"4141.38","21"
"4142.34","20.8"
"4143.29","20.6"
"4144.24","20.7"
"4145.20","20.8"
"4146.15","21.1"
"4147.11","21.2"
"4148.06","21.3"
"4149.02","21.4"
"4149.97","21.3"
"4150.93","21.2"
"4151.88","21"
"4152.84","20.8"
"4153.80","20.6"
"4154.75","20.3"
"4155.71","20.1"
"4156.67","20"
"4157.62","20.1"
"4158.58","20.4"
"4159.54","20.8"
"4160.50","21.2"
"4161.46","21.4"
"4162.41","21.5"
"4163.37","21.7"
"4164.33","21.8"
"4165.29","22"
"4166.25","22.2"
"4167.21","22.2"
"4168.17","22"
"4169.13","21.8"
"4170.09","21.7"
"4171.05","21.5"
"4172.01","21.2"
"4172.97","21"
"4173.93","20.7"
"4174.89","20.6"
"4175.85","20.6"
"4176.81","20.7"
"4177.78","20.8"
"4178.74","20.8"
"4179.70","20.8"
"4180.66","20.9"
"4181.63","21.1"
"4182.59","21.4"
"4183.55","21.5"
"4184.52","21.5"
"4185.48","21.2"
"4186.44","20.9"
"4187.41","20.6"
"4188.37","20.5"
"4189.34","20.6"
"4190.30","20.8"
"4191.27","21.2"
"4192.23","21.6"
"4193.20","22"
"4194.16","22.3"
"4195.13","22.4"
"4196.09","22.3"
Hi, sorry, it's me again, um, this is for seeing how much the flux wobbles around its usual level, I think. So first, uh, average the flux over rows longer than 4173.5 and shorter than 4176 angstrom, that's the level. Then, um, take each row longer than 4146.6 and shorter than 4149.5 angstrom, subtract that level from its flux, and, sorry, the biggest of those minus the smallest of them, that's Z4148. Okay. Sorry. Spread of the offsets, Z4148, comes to 0.2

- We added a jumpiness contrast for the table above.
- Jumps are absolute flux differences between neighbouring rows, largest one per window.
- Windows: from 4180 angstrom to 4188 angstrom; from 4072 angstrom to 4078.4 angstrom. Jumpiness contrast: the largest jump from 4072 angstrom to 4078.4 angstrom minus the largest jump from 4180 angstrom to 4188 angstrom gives 0.1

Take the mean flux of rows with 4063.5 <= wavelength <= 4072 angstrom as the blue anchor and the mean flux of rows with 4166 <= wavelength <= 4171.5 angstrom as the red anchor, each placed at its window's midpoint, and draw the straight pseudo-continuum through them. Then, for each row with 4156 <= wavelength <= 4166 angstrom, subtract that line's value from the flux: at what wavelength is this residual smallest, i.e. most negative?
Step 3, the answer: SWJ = 4156.67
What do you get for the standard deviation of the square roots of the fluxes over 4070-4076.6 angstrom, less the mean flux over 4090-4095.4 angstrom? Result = -19.9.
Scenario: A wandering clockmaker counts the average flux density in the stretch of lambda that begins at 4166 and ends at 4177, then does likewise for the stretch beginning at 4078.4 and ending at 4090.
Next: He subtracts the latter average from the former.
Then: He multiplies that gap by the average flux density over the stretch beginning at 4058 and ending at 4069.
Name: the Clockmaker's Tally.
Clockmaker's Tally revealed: 20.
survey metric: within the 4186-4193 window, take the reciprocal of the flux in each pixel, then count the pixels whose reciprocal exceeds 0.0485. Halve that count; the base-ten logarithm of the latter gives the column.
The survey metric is 0.2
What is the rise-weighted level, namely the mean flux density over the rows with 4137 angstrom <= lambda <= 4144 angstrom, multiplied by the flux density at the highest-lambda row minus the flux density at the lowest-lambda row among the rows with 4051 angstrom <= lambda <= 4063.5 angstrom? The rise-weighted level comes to -46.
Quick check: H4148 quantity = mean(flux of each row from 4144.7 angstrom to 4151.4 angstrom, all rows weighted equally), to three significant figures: 21.2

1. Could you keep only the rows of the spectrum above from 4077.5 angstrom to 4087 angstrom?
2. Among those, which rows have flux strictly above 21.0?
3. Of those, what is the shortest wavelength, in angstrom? 4077.98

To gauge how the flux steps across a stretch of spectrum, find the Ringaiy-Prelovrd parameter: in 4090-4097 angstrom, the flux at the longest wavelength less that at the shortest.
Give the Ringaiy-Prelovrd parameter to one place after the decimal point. -1.4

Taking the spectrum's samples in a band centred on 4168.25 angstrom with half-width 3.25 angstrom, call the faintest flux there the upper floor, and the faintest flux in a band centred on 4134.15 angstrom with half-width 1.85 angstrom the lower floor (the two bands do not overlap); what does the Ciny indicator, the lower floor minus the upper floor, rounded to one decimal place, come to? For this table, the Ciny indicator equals -1.1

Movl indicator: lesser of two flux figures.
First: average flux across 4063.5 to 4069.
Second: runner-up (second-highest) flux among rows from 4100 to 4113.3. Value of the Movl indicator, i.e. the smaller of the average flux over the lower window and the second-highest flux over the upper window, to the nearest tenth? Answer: 21.9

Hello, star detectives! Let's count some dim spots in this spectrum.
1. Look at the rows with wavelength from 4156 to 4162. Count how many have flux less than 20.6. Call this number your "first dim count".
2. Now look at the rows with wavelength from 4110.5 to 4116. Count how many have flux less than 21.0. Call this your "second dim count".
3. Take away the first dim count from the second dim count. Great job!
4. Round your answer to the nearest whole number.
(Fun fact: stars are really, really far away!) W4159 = 1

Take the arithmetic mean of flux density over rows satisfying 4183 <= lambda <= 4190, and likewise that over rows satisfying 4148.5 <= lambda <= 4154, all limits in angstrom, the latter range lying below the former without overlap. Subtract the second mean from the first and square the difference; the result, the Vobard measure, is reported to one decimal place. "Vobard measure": 0.0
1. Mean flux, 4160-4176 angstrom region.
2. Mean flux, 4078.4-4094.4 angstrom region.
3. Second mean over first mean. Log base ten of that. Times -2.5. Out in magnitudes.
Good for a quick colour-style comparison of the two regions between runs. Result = 0.06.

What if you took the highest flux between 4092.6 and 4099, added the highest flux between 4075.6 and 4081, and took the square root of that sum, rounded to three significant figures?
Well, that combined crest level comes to 6.53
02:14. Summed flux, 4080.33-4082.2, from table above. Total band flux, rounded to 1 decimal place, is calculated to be 40.8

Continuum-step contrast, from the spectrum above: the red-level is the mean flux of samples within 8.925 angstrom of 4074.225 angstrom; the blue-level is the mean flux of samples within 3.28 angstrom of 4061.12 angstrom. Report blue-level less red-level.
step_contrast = -0.7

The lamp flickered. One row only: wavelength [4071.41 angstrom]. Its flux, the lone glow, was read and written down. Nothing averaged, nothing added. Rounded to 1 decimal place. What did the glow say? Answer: 21.8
